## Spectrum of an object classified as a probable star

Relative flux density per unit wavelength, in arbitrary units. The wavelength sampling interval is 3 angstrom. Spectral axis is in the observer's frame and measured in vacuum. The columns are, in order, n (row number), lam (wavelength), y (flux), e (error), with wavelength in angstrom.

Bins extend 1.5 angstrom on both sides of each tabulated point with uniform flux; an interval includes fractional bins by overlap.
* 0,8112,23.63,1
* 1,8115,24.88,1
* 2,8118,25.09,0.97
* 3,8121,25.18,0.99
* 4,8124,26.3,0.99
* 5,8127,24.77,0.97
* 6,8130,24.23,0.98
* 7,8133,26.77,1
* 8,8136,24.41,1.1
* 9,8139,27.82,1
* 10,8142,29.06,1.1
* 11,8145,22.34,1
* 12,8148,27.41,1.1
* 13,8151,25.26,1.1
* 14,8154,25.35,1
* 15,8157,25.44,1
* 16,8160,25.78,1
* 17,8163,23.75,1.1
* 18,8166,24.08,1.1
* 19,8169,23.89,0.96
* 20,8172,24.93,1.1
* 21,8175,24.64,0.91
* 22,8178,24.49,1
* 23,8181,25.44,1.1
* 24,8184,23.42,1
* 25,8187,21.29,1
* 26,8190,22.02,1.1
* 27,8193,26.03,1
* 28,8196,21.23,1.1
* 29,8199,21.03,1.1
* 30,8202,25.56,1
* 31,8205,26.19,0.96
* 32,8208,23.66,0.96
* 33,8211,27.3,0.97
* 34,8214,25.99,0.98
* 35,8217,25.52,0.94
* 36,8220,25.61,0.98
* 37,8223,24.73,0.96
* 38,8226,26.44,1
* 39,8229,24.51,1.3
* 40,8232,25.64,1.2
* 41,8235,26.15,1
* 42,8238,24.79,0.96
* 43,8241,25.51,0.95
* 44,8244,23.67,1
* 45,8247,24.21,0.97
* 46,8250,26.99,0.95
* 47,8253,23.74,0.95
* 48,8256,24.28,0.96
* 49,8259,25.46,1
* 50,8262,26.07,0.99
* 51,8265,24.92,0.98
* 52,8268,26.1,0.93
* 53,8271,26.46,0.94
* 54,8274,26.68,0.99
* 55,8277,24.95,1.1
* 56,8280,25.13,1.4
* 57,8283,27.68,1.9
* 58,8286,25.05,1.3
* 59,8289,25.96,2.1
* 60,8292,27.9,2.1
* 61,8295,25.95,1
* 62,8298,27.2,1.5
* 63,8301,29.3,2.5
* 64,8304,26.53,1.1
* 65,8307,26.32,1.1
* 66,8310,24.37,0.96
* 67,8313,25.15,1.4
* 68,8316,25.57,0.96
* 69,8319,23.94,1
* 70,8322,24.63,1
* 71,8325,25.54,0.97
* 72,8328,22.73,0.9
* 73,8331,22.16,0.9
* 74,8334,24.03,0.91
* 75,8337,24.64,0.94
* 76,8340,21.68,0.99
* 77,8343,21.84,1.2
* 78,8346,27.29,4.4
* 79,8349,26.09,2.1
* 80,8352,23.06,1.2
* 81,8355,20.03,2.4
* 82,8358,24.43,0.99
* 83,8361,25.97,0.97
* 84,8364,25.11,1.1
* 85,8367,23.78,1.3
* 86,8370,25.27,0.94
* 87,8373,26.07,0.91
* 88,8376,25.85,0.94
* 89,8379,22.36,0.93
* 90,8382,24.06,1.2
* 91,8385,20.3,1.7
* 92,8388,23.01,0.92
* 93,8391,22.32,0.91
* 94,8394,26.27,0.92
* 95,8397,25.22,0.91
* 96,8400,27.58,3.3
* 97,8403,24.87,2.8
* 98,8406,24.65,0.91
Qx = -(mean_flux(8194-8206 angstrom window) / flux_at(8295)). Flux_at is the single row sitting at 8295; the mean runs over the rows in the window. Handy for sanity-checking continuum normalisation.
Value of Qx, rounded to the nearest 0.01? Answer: -0.91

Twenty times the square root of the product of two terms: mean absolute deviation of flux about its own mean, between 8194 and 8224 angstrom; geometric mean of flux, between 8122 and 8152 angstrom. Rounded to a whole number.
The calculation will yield 129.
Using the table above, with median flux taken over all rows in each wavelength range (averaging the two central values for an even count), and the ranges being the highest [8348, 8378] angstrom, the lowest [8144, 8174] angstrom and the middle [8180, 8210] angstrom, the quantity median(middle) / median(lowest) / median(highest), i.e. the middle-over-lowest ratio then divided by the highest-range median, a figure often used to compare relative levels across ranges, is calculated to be 0.0372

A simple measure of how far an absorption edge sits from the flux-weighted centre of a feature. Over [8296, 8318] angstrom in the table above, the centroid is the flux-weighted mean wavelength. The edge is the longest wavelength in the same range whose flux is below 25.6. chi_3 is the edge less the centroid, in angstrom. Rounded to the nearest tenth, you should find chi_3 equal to 9.2 angstrom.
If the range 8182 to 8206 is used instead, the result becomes 7.2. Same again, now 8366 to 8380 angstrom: 6.1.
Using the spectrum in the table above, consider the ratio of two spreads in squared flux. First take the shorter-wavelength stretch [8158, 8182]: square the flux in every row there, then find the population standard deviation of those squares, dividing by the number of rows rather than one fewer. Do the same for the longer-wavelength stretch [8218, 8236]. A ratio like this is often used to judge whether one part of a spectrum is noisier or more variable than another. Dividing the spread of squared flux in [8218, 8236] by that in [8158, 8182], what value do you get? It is 1.1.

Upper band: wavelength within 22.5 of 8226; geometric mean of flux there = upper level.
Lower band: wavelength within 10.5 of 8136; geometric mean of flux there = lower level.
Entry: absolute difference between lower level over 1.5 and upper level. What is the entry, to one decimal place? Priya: 8.3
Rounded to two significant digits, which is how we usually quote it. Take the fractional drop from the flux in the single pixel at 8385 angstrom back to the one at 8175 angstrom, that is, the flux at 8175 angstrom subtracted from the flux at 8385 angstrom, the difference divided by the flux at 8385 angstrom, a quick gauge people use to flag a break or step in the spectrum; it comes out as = -0.21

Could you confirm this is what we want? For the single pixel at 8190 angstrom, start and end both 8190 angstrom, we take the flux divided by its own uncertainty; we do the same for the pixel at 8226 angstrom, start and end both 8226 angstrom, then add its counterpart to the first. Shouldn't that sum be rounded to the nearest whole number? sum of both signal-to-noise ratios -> 46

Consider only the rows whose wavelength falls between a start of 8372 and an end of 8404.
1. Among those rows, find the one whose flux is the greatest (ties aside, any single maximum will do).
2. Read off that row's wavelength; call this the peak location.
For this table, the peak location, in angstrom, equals 8400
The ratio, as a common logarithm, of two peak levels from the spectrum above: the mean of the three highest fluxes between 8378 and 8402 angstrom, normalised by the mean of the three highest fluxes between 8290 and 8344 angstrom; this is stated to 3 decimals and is -0.028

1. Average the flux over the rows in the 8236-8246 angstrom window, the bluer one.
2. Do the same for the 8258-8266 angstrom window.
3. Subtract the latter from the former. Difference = -0.8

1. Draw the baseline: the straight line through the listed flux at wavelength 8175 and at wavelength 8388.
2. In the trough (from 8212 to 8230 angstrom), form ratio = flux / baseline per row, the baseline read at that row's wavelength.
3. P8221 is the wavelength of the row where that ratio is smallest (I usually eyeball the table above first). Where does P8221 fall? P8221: 8229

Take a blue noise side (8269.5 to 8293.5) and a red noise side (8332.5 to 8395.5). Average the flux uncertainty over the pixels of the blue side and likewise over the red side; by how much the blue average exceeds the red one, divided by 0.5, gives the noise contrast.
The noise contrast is 0.3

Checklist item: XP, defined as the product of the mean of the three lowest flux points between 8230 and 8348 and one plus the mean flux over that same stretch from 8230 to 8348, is 576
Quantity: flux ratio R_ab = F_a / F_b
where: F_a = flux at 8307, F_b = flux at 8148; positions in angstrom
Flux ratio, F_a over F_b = 0.96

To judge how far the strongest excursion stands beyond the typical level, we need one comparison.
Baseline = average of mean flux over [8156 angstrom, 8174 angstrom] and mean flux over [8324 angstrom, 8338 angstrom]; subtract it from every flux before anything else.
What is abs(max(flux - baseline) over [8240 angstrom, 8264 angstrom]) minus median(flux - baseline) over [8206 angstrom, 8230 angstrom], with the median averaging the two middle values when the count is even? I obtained 1.4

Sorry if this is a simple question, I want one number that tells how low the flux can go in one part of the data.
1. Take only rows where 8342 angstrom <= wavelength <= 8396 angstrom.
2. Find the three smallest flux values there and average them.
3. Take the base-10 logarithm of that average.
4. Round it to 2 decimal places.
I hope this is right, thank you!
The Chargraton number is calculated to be 1.32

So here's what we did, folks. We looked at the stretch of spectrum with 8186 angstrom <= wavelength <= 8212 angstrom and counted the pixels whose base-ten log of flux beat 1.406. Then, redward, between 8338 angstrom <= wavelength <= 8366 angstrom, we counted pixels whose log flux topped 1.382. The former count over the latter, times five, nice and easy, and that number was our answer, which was 4.0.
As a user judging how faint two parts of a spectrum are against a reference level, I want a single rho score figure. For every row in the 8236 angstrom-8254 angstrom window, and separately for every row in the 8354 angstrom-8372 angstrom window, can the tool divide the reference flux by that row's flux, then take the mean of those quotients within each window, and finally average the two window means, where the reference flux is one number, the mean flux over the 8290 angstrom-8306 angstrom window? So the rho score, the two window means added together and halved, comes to 1.12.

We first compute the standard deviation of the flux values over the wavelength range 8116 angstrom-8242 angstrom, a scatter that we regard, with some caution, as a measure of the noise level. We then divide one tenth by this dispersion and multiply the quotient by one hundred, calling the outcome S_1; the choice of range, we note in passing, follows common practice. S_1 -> 5.9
